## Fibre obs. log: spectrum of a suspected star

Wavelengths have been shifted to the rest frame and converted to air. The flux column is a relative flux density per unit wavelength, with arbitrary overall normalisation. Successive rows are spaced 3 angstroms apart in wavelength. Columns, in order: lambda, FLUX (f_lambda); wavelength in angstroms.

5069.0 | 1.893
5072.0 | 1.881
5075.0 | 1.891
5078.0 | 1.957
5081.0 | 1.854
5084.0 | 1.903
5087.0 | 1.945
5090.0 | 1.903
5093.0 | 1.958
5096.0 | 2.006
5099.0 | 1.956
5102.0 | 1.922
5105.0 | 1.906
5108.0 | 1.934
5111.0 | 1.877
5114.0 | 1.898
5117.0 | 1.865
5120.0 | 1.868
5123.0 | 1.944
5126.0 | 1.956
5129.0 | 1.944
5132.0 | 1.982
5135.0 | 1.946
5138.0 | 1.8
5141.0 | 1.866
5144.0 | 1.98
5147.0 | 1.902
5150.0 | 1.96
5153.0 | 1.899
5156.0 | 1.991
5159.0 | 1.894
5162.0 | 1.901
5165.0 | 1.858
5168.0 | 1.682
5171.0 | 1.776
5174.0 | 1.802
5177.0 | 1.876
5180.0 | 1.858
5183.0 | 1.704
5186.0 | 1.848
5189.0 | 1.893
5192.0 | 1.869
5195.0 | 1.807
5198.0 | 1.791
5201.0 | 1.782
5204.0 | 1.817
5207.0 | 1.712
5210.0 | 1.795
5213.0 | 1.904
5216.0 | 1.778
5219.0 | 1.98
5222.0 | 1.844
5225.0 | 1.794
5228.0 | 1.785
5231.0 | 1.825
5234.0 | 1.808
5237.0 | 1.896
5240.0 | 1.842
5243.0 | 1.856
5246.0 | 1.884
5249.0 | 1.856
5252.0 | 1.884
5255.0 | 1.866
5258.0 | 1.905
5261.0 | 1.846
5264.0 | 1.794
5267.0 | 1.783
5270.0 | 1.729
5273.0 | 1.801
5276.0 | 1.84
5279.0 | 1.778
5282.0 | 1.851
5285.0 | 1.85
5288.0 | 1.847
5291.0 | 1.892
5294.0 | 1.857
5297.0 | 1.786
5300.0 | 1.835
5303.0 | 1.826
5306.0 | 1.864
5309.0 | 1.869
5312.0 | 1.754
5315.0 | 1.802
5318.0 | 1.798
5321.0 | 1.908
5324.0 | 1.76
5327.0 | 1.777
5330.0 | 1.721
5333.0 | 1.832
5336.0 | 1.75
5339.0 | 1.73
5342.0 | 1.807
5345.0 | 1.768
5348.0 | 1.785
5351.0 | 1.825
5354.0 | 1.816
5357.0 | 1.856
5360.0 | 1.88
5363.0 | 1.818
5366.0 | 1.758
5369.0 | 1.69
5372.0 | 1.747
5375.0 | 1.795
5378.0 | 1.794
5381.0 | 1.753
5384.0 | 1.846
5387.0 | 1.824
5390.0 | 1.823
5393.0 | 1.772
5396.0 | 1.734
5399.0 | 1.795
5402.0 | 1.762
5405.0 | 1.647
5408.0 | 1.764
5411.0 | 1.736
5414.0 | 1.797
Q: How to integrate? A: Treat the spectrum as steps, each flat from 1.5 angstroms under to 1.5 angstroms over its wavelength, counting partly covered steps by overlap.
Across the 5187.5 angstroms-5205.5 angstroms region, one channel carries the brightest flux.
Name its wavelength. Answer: 5189.0 angstroms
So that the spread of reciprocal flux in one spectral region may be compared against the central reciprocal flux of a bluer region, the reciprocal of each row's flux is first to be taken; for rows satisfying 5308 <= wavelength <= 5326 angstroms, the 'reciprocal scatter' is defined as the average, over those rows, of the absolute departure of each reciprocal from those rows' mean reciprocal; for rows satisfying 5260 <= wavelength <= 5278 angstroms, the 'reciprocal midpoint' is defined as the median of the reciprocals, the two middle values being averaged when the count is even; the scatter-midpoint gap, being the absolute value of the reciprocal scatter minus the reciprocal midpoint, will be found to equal 0.542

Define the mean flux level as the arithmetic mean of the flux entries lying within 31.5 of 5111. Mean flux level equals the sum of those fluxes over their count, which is 1.92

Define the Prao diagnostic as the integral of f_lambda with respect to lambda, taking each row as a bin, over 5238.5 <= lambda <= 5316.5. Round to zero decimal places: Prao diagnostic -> 143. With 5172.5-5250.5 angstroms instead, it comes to 143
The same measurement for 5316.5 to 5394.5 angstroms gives 140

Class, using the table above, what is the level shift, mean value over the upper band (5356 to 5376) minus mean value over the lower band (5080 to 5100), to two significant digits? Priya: -0.14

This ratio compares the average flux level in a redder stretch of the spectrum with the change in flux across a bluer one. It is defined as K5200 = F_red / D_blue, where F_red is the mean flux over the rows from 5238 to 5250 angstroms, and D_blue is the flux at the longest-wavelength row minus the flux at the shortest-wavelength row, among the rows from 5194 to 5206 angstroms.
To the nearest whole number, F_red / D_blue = 186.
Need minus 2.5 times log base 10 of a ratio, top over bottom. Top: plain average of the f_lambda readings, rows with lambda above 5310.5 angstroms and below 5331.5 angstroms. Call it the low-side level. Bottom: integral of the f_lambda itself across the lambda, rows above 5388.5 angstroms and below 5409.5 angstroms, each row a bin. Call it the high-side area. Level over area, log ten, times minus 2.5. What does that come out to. 3.29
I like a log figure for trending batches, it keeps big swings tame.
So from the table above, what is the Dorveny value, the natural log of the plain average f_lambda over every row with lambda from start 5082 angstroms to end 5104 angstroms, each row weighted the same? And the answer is 0.66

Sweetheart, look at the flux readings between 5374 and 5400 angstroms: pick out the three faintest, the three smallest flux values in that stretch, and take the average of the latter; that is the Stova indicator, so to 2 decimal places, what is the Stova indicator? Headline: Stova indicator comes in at 1.75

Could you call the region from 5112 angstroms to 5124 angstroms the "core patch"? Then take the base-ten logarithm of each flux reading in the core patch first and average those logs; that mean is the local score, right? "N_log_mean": 0.277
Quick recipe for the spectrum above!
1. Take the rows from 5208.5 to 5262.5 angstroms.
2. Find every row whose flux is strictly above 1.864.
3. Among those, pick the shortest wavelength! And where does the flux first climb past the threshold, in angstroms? 5213.0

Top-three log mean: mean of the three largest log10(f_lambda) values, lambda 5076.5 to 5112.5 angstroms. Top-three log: 0.295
